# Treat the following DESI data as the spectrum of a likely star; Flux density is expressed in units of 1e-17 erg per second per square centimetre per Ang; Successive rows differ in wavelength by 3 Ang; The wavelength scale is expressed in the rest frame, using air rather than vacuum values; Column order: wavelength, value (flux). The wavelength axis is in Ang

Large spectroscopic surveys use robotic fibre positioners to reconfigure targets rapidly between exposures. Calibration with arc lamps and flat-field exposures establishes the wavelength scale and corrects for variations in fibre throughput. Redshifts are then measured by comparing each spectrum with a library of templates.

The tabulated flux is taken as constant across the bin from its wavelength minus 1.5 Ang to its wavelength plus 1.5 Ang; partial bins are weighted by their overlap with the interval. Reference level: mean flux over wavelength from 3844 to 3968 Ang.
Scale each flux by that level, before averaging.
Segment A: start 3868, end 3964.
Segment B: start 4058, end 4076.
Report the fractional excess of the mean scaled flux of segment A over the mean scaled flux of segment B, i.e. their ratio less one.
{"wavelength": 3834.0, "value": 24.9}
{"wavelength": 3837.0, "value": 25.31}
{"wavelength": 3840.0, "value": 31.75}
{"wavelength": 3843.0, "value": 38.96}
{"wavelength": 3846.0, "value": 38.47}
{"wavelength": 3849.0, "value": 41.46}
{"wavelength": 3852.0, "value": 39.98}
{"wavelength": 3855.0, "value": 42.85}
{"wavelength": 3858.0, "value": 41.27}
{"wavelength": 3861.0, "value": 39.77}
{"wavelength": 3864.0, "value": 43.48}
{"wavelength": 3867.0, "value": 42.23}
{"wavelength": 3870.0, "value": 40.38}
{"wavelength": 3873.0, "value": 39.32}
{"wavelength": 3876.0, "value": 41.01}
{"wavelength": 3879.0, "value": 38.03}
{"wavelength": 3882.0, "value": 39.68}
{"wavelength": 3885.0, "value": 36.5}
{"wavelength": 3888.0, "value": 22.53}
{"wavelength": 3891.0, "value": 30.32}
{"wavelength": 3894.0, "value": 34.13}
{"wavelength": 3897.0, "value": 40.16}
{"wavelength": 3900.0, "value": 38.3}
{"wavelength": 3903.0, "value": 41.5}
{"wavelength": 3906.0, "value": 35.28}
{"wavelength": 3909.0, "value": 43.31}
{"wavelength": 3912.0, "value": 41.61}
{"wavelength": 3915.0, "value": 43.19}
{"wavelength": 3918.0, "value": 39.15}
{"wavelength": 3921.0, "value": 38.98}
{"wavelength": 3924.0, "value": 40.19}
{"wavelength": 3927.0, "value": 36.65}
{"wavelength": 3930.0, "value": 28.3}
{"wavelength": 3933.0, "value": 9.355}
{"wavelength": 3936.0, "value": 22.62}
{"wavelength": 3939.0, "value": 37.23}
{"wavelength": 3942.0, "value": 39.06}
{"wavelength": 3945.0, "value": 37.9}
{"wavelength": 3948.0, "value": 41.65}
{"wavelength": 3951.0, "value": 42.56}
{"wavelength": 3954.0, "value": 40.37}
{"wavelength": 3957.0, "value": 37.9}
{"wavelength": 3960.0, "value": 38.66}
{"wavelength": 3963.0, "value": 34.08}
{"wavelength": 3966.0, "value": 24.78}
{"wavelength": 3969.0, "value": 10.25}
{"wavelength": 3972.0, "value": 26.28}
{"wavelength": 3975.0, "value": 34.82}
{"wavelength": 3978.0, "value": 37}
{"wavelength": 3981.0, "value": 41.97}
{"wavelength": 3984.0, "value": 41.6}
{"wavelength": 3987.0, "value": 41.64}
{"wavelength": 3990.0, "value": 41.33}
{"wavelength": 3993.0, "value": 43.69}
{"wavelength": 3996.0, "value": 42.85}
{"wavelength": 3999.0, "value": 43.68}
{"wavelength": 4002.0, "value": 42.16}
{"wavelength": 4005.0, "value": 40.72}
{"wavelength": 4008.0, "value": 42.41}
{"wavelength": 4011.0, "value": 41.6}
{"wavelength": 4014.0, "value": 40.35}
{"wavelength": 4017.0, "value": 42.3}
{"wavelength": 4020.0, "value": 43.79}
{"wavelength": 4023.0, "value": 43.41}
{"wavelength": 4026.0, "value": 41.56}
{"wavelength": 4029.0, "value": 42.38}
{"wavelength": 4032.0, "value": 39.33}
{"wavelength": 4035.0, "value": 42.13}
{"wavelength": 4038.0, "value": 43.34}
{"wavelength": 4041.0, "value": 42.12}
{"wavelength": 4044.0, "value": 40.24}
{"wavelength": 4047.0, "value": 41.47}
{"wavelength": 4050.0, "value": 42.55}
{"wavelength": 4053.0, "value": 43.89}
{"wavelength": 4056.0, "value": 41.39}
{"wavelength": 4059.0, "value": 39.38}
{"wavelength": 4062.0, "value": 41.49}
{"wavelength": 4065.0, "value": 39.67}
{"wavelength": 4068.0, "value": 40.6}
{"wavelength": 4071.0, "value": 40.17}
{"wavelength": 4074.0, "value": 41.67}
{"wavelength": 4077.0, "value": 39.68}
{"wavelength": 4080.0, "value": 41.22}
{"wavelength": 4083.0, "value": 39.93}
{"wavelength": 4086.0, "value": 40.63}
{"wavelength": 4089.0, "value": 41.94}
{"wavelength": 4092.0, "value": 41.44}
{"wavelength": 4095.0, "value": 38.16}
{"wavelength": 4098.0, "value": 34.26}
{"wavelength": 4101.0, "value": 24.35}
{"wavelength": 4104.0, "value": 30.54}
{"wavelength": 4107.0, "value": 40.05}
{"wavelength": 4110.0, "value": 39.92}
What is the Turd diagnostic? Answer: -0.10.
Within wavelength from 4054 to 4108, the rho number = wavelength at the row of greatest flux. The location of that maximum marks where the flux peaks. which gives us 4089.0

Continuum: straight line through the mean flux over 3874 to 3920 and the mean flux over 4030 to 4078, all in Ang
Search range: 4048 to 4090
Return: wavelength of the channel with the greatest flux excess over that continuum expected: 4053.0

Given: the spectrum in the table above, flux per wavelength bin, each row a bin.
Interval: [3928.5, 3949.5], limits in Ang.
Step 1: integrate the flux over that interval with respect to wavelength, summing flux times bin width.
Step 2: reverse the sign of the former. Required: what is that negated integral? -648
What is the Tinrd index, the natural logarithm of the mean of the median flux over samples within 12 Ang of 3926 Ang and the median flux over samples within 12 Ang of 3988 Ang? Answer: 3.68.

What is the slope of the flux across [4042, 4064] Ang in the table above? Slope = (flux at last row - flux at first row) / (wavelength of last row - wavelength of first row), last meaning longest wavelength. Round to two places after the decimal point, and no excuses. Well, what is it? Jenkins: 0.07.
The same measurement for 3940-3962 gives -0.02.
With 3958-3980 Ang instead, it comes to -0.09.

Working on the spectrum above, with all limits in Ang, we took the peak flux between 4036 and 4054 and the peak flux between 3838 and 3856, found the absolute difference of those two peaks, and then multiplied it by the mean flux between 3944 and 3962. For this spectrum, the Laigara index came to 41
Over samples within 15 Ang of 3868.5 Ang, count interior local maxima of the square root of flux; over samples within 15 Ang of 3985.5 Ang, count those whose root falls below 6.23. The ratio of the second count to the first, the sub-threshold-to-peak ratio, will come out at 1.5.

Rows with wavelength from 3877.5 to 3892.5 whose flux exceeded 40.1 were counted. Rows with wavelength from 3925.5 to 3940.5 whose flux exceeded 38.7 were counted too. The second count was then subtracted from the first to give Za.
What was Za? 0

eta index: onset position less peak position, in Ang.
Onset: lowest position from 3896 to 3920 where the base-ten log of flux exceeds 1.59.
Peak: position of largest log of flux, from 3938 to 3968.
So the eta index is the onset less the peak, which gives -54 Ang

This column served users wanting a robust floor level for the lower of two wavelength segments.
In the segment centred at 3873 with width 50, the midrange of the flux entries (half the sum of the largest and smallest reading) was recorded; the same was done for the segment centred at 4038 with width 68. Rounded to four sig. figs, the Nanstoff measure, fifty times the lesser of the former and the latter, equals 1650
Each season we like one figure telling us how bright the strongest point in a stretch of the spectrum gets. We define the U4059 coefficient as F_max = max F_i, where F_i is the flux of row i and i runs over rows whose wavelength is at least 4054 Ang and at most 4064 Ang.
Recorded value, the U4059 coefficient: 41.49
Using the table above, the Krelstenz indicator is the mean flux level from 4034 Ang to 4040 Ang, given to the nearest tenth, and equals 42.7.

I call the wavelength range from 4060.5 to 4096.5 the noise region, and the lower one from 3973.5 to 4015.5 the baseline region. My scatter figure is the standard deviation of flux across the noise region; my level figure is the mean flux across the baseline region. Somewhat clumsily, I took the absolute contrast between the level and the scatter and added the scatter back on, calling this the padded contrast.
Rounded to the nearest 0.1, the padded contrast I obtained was 41.1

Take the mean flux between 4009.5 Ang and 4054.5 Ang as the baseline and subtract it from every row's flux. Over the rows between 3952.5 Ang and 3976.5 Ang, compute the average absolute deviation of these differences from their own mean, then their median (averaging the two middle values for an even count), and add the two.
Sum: 0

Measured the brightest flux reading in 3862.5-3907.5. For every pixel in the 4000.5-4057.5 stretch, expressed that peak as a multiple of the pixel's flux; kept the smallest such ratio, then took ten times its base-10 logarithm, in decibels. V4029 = -0.04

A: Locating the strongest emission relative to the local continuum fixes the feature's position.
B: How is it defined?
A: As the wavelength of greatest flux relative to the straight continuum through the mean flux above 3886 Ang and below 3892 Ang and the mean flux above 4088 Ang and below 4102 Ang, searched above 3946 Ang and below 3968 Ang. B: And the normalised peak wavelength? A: 3951.0 Ang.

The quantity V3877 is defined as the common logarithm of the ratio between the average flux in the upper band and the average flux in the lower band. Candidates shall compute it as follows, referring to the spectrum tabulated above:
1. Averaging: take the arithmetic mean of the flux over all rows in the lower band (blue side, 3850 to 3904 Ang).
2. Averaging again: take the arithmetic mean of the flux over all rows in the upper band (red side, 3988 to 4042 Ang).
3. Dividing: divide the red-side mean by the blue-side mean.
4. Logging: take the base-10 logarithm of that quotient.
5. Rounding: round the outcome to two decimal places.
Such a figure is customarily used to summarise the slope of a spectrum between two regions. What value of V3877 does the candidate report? 0.04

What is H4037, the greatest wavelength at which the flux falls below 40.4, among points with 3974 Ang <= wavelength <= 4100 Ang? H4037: 4098.0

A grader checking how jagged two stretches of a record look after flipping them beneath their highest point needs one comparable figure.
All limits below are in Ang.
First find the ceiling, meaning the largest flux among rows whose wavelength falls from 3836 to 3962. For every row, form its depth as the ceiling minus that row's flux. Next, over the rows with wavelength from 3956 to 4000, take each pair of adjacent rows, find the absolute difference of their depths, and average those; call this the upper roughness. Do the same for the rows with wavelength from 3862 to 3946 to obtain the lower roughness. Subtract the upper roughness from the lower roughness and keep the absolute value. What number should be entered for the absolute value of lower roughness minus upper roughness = 0.31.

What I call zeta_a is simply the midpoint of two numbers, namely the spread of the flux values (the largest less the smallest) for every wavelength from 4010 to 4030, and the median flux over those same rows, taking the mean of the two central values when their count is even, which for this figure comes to 23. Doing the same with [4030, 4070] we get 23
